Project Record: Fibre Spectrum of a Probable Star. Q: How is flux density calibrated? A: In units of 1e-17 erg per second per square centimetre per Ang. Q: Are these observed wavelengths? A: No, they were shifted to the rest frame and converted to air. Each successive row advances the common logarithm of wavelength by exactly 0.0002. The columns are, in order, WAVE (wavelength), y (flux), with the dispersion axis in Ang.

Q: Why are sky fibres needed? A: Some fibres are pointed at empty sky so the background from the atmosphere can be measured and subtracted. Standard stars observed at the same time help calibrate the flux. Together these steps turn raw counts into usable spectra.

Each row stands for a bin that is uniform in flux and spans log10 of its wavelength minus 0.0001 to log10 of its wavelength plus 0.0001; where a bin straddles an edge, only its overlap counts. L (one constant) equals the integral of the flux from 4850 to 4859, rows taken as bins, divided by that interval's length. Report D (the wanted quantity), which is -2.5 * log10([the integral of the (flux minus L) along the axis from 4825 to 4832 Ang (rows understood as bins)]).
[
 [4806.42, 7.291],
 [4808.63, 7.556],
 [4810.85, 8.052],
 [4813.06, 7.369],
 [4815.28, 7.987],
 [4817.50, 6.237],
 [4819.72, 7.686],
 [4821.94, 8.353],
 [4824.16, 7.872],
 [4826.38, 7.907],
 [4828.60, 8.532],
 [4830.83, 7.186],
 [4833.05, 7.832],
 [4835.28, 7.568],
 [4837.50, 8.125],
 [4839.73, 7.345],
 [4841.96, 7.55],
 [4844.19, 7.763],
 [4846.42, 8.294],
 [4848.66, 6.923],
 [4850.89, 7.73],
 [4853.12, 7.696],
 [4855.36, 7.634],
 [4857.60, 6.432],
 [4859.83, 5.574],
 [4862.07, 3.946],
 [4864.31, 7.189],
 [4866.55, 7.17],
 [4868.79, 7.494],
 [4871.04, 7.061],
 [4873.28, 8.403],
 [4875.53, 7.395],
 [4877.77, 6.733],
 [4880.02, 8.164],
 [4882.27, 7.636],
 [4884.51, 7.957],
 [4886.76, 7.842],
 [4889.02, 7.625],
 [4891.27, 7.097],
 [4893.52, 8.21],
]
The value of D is -1.5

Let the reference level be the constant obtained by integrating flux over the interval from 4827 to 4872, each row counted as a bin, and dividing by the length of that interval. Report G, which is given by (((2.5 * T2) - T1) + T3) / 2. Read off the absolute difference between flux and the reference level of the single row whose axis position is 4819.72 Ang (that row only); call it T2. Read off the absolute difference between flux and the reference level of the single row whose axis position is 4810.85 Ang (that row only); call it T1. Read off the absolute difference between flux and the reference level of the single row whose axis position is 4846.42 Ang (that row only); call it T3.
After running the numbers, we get 0.7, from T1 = 0.79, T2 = 0.4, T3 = 1.04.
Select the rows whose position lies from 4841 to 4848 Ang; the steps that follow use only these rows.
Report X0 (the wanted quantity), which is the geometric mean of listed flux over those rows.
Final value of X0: 7.86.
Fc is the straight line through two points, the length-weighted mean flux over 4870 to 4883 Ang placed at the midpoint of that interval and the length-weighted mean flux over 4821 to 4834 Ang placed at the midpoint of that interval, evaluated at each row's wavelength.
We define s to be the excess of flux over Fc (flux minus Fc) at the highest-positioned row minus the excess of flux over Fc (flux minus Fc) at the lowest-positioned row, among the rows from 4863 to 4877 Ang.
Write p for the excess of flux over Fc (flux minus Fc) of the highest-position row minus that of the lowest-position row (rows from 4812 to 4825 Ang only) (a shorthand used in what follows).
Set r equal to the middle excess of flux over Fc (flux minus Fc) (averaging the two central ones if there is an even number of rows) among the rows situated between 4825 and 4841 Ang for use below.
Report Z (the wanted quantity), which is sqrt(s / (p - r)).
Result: 0.67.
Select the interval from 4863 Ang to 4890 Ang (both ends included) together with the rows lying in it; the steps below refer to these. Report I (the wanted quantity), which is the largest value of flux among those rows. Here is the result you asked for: 8.403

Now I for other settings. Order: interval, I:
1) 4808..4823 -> 8.353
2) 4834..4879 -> 8.403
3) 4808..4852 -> 8.532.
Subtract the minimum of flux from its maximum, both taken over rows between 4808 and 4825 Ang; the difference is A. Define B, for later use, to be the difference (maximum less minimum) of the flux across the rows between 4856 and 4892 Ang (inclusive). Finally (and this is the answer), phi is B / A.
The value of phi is 2.1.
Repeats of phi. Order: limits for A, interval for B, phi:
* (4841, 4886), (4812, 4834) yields 0.5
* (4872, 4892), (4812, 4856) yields 1.4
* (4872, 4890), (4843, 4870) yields 2.6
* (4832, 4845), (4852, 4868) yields 4.8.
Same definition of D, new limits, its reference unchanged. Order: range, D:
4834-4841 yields -1.0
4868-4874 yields -0.6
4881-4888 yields -1.4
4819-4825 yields -1.5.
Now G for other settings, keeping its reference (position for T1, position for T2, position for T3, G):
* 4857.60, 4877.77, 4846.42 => 0.8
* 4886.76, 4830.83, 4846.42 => 0.3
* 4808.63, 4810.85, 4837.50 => 1.3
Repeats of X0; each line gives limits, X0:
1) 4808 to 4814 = 7.65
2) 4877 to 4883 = 7.49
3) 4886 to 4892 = 7.51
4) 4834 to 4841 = 7.67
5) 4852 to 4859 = 7.23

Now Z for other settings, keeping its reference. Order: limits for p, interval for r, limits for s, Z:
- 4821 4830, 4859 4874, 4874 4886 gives 0.95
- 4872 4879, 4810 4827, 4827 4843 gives 0.75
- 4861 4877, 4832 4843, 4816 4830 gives 0.79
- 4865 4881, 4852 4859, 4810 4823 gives 0.57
